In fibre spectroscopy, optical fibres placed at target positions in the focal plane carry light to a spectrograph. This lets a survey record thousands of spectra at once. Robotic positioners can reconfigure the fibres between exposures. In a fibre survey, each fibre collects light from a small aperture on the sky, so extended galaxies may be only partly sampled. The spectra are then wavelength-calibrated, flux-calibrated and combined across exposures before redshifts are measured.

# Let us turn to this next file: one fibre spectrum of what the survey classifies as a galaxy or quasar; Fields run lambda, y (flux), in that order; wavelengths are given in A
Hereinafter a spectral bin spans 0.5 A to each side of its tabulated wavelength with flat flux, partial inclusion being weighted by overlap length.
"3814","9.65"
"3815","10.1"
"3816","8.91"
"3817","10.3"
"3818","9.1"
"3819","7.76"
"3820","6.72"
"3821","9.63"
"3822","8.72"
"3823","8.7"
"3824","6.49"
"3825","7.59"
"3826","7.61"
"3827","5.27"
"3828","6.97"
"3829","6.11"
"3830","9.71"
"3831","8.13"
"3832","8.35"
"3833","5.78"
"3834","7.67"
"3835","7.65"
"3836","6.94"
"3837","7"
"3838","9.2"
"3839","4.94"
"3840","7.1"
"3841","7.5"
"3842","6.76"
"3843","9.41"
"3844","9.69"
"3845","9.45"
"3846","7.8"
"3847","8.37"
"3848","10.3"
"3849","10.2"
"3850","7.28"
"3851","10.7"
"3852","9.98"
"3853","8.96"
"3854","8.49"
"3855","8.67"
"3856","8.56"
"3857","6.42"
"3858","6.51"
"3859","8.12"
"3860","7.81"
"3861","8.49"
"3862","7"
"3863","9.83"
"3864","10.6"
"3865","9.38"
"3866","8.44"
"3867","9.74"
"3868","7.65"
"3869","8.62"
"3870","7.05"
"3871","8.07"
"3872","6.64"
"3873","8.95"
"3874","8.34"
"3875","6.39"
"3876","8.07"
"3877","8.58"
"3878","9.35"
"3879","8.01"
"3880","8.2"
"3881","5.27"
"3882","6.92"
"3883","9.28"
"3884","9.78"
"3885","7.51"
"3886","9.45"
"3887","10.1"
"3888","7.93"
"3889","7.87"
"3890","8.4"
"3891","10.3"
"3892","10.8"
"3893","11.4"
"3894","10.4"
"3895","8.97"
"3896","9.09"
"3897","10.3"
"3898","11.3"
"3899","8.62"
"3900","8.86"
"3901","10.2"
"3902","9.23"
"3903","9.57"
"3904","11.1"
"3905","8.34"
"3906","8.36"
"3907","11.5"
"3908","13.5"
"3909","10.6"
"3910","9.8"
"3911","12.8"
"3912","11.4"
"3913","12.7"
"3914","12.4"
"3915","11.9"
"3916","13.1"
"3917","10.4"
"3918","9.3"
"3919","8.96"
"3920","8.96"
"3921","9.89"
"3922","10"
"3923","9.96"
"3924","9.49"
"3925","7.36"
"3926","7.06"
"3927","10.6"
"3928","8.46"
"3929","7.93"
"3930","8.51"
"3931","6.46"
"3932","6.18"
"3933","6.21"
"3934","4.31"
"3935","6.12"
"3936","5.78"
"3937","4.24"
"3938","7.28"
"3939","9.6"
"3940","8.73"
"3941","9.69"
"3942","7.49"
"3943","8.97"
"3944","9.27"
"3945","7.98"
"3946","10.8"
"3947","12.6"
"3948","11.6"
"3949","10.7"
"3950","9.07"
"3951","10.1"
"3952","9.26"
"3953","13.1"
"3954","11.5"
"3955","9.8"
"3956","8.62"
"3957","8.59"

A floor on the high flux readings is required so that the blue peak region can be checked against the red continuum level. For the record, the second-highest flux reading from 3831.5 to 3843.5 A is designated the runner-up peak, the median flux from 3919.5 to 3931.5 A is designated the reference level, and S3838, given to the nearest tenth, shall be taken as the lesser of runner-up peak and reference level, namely 8.7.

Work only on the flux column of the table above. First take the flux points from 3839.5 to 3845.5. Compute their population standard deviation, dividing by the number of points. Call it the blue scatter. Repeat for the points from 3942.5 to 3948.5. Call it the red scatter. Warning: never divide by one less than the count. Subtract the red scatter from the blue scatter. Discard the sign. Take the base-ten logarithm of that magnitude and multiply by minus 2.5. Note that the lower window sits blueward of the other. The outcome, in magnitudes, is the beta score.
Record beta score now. 1.0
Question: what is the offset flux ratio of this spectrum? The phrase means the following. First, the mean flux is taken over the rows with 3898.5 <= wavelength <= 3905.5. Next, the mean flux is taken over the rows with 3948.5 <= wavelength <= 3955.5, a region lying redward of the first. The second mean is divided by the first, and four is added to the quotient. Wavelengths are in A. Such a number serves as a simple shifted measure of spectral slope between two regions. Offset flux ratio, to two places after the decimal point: 5.12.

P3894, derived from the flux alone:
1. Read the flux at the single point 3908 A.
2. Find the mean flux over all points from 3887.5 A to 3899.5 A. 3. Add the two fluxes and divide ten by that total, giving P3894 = 0.43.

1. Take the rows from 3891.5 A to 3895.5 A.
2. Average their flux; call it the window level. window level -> 10.4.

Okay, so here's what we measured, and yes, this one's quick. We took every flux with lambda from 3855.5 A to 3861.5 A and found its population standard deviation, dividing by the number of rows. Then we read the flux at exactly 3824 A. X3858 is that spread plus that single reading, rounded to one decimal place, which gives 7.4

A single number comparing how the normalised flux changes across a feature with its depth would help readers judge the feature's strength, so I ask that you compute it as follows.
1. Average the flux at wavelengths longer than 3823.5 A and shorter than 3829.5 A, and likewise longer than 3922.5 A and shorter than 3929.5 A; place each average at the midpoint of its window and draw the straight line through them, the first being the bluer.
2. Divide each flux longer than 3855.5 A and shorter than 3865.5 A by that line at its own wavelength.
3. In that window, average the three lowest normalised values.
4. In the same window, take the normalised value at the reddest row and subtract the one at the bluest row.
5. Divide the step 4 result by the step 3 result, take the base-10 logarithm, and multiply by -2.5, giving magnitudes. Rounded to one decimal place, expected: 2.6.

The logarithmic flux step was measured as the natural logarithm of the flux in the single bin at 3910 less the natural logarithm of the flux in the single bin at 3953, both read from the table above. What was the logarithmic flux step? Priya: -0.29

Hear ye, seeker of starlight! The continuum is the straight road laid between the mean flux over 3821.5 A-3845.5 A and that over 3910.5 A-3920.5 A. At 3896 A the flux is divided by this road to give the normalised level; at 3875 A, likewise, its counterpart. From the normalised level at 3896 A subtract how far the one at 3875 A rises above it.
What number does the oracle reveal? 1.1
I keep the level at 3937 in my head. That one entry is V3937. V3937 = 4.24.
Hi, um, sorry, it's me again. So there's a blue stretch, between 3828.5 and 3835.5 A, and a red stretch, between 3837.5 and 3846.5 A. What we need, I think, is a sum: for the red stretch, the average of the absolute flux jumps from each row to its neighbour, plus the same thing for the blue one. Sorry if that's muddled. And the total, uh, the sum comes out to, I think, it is 3.2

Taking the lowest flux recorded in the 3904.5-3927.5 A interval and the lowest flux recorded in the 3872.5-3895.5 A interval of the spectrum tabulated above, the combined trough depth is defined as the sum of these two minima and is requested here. 12.3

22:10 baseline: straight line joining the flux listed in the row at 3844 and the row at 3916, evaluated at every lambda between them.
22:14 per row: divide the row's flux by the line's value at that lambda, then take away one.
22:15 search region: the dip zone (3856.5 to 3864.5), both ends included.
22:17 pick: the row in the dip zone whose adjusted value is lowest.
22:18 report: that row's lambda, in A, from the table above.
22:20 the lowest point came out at 3857 A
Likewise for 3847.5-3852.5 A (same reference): 3850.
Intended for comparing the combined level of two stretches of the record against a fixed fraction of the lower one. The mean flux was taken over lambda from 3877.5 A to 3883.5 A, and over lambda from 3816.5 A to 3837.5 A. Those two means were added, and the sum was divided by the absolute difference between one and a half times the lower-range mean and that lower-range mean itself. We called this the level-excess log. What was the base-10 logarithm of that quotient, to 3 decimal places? 0.605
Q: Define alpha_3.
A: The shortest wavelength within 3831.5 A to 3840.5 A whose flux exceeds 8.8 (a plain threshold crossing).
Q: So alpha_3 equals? 3838 A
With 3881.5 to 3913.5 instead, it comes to 3883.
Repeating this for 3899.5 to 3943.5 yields 3900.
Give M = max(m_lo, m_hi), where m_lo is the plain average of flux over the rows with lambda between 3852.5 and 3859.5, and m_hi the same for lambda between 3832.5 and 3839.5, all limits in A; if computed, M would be 8.0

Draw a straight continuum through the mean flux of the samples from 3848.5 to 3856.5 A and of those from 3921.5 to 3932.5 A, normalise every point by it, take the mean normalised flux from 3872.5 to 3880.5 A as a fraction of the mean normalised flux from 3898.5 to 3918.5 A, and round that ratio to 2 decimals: 0.74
